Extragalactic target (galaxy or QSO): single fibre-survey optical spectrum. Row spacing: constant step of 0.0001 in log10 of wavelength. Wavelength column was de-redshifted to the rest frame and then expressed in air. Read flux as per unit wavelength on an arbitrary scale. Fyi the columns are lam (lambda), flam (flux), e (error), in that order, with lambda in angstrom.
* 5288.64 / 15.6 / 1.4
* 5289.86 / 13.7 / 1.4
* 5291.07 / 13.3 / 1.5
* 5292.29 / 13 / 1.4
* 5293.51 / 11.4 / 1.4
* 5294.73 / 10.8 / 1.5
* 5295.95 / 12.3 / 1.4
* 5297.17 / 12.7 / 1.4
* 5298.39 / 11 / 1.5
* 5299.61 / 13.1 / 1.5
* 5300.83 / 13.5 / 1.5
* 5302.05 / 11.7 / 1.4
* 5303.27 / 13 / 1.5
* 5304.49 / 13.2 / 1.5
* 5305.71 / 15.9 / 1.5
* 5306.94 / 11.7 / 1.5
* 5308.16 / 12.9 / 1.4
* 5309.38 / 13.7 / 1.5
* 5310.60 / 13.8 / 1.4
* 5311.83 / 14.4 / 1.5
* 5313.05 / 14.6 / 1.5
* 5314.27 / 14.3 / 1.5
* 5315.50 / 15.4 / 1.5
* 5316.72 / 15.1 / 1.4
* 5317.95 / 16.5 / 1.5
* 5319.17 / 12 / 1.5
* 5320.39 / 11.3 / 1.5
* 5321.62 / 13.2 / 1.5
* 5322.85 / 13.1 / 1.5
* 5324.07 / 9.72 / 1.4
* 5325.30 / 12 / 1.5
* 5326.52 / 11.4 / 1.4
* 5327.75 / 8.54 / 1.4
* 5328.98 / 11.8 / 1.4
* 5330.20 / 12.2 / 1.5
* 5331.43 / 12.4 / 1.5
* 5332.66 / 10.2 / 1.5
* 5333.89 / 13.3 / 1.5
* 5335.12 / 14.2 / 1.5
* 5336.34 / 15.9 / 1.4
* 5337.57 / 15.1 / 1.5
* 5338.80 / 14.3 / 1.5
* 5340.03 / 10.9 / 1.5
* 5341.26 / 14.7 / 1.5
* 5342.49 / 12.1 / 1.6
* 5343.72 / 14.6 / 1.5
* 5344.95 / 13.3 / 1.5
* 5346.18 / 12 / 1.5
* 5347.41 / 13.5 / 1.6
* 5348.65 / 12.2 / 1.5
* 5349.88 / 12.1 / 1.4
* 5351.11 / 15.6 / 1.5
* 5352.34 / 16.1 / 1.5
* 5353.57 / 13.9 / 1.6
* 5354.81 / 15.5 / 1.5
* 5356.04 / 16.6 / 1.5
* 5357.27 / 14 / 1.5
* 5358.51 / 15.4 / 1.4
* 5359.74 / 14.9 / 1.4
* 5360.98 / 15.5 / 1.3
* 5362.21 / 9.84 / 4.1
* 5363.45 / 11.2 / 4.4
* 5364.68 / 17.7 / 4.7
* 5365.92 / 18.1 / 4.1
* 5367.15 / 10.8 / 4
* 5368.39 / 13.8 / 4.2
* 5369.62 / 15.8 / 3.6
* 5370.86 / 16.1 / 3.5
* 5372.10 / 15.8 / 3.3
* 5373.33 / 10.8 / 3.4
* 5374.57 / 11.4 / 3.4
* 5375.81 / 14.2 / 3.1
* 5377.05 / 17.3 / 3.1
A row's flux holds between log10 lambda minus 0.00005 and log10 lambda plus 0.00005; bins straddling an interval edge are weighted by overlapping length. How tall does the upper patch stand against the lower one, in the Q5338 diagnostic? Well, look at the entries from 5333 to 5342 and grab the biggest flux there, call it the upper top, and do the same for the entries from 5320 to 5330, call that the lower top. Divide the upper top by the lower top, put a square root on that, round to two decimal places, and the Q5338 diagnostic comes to 1.10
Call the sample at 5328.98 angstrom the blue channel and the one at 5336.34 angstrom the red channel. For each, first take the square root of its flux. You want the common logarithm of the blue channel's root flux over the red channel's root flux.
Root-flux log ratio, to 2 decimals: -0.06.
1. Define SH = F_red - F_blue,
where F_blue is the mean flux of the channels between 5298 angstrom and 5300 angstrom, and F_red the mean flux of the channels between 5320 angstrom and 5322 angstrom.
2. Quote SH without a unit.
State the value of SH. 0.2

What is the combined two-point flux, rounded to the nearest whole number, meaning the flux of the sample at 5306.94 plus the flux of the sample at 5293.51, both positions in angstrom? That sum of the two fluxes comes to 23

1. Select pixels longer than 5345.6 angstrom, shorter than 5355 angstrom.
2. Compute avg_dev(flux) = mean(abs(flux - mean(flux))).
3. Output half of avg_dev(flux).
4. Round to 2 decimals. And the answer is 0.71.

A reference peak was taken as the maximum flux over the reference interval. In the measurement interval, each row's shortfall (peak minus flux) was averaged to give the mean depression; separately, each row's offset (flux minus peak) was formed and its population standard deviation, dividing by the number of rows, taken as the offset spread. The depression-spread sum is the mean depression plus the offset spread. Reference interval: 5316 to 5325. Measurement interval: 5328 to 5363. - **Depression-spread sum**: 4.7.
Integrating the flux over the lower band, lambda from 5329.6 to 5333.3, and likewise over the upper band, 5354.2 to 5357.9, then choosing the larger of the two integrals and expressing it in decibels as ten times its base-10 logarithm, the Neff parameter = 17.5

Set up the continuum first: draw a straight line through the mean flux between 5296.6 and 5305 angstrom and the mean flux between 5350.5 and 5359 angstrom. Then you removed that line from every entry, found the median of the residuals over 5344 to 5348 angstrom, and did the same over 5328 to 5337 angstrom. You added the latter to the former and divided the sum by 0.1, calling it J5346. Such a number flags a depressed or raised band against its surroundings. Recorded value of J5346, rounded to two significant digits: -32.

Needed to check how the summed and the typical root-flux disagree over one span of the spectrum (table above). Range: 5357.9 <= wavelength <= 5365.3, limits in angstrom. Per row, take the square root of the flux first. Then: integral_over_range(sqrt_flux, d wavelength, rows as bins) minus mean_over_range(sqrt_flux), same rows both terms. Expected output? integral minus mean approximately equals 23.9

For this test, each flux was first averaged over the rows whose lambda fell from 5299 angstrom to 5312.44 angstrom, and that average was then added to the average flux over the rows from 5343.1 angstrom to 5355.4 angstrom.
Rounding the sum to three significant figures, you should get 27.2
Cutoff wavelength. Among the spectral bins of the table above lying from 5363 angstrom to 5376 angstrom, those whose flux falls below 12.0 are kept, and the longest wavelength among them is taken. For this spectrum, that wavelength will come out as 5374.57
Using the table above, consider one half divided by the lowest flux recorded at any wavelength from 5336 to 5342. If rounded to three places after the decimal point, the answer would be 0.046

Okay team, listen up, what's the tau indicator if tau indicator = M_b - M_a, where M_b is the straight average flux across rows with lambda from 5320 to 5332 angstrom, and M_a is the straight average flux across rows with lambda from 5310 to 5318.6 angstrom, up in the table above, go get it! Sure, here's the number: -3.3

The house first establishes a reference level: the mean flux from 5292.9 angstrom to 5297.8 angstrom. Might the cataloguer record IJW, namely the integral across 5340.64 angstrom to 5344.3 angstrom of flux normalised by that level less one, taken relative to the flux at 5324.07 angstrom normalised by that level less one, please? -3.5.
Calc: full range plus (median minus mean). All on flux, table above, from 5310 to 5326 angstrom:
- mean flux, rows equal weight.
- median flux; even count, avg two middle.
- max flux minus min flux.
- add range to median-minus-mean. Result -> 7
